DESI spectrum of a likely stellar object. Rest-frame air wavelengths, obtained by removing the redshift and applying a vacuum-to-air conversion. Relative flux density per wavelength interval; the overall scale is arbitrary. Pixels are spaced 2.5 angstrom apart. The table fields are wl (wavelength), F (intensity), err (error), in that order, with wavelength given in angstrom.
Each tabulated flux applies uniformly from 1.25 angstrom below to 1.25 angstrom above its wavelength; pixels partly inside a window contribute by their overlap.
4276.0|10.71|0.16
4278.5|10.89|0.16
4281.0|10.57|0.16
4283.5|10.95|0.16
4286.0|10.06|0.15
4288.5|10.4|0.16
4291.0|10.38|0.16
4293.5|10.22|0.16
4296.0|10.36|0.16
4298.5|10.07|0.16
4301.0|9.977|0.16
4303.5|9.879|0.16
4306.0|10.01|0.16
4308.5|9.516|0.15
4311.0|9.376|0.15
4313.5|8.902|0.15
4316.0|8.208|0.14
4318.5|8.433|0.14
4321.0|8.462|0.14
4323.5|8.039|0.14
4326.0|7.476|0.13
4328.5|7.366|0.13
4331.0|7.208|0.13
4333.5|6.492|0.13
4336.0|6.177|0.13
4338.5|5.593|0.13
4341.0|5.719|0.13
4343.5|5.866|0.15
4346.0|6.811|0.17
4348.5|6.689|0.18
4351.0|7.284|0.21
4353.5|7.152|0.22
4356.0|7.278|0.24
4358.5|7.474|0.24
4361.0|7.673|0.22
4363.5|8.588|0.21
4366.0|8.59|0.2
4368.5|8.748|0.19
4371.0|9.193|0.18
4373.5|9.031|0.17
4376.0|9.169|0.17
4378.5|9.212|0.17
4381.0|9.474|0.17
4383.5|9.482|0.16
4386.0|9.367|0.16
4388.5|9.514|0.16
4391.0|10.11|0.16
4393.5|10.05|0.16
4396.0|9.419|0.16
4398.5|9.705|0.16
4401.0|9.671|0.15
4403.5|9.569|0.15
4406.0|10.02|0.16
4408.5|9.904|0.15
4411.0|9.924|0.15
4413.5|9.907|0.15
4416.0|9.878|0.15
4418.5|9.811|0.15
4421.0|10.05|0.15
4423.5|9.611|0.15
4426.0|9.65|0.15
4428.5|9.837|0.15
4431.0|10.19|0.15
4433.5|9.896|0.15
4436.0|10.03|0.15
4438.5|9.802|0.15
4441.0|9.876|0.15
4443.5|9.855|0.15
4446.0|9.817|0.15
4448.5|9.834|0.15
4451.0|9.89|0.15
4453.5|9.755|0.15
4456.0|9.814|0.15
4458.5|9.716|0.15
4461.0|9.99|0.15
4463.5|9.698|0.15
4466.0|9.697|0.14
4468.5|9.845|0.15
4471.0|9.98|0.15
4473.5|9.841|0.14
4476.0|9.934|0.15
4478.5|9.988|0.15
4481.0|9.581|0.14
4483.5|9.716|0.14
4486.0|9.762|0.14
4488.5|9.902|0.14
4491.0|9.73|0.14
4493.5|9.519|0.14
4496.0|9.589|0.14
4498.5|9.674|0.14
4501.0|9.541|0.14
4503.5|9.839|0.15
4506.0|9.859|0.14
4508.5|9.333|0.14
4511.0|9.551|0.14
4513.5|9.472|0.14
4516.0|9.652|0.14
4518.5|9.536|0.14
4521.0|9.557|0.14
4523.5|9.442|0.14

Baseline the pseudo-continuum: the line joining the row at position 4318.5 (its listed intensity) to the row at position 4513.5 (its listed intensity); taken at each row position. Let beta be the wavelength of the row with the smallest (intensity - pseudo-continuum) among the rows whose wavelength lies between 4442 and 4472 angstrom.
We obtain 4466.0 angstrom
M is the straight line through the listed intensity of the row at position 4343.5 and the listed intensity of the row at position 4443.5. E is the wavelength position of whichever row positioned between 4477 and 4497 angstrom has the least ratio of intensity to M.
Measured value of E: 4496.0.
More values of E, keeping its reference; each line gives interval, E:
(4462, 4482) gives 4481.0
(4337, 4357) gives 4338.5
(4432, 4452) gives 4451.0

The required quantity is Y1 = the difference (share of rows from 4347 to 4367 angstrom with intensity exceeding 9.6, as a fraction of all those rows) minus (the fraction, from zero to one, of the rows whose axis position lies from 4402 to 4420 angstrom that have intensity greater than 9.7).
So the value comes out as -0.9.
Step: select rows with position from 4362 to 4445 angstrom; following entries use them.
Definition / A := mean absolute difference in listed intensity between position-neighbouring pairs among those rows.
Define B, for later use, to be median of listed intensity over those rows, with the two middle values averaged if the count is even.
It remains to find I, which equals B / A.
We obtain 52.7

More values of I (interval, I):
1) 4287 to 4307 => 76.2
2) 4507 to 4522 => 77.7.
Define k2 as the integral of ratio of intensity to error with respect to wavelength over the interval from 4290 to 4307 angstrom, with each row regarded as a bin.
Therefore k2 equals 1076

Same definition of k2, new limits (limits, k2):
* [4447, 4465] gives 1179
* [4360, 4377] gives 785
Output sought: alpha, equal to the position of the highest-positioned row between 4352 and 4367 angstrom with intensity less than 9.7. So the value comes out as 4366.0 angstrom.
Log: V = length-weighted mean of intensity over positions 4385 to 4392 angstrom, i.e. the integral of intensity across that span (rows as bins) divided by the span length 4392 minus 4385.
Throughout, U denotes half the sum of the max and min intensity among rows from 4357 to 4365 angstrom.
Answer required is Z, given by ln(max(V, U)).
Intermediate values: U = 8.0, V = 9.66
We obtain 2.27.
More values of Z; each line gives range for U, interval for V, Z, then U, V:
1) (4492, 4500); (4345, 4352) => 2.26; 9.6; 6.92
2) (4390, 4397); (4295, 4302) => 2.32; 9.8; 10.13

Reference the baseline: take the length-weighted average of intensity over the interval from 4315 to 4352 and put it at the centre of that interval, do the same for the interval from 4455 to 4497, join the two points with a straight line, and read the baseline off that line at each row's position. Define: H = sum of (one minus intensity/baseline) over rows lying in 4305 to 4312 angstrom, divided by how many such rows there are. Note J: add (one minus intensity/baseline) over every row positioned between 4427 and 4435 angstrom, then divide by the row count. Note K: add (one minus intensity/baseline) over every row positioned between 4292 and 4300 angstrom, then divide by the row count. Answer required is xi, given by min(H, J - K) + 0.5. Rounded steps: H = -0.5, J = -0.12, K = -0.6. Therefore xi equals 0.03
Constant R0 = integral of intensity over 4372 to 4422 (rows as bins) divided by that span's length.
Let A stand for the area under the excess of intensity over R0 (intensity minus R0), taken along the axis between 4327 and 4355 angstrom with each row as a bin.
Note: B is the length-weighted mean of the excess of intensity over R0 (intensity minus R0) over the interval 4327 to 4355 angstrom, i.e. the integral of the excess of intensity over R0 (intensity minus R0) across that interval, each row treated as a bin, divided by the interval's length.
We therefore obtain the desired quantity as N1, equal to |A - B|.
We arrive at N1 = 82.8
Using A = -85.9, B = -3.07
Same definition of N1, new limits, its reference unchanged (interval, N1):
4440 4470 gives 4.6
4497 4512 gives 0.4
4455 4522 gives 3.7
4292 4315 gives 3.1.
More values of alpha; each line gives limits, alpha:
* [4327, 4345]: 4343.5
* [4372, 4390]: 4388.5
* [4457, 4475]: 4466.0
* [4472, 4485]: 4481.0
